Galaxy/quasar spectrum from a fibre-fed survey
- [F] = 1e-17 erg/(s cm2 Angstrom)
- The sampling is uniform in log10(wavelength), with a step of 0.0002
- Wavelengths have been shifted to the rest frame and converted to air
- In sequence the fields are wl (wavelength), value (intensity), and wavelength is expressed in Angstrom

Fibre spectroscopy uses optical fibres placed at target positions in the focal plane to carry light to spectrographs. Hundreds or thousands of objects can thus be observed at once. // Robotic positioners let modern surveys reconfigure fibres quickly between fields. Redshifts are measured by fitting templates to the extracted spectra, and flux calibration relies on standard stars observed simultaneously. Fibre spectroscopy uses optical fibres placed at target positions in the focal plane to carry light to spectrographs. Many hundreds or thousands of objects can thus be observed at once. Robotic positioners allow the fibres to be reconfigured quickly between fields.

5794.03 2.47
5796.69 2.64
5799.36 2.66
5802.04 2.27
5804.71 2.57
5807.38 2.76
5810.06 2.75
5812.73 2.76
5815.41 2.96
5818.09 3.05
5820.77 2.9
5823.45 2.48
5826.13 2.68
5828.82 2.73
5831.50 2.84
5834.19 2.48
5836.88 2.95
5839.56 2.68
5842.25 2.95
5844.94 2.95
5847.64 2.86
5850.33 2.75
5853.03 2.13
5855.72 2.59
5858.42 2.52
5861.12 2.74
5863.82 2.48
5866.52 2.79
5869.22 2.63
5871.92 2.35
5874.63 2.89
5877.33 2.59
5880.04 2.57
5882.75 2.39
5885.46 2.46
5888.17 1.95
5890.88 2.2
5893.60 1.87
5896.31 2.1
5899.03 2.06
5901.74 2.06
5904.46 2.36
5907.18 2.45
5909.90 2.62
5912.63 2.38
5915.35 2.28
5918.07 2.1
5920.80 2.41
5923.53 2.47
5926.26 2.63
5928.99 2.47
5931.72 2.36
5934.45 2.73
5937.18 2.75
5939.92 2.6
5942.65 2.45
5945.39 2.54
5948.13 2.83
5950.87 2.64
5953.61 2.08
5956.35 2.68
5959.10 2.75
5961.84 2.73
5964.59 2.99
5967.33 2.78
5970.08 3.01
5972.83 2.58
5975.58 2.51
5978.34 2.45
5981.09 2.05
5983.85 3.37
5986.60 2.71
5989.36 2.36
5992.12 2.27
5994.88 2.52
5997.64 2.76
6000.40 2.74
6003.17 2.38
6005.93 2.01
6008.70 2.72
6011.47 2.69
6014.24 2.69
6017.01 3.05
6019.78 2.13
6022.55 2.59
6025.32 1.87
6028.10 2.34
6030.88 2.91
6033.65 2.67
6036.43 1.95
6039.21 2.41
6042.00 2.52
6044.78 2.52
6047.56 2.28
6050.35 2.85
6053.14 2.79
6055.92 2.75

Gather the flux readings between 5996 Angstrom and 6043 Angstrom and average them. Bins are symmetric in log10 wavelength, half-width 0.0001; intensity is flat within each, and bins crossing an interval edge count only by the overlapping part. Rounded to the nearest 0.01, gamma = 2.50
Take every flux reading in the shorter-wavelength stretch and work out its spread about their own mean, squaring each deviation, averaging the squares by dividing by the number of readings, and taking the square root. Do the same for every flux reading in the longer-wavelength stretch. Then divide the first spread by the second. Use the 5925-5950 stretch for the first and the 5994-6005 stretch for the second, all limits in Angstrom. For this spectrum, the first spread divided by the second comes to 0.93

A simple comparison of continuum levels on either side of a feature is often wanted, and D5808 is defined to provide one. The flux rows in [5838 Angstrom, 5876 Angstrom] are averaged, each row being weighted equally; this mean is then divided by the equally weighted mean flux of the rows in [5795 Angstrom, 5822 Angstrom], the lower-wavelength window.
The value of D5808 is 0.98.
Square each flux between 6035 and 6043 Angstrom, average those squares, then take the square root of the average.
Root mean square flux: 2.3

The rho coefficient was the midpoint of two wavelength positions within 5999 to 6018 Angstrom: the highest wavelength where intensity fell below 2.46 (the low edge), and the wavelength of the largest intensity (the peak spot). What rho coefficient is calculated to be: 6011.5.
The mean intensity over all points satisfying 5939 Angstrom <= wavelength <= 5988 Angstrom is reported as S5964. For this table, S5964 2.65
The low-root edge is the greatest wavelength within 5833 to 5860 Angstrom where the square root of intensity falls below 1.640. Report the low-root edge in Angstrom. 5858.42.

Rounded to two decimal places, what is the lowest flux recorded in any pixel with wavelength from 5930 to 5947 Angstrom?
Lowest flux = 2.36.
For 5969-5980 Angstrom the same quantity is 2.45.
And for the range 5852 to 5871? 2.13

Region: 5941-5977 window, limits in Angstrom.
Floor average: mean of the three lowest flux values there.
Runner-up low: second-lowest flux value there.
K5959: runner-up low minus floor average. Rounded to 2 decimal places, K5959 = 0.10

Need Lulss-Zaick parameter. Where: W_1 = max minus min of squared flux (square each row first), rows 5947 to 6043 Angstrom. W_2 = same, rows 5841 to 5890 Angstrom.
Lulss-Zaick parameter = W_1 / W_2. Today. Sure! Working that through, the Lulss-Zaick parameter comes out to 1.6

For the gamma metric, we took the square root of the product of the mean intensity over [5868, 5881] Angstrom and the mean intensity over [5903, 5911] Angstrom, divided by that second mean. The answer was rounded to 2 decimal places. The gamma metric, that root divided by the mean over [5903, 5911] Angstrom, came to 1.03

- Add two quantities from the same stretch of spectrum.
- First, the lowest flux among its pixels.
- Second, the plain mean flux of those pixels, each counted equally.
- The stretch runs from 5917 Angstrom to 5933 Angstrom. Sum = 4.51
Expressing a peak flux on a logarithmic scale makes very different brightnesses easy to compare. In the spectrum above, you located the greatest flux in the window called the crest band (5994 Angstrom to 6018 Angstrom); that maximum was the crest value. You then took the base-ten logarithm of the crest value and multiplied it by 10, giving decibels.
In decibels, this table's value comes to 4.84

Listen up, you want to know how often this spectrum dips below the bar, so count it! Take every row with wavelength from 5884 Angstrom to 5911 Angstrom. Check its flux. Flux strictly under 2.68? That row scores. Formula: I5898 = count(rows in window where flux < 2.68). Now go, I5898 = 10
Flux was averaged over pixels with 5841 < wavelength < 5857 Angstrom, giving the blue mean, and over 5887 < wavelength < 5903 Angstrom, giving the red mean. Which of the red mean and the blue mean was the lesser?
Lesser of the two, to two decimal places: 2.04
